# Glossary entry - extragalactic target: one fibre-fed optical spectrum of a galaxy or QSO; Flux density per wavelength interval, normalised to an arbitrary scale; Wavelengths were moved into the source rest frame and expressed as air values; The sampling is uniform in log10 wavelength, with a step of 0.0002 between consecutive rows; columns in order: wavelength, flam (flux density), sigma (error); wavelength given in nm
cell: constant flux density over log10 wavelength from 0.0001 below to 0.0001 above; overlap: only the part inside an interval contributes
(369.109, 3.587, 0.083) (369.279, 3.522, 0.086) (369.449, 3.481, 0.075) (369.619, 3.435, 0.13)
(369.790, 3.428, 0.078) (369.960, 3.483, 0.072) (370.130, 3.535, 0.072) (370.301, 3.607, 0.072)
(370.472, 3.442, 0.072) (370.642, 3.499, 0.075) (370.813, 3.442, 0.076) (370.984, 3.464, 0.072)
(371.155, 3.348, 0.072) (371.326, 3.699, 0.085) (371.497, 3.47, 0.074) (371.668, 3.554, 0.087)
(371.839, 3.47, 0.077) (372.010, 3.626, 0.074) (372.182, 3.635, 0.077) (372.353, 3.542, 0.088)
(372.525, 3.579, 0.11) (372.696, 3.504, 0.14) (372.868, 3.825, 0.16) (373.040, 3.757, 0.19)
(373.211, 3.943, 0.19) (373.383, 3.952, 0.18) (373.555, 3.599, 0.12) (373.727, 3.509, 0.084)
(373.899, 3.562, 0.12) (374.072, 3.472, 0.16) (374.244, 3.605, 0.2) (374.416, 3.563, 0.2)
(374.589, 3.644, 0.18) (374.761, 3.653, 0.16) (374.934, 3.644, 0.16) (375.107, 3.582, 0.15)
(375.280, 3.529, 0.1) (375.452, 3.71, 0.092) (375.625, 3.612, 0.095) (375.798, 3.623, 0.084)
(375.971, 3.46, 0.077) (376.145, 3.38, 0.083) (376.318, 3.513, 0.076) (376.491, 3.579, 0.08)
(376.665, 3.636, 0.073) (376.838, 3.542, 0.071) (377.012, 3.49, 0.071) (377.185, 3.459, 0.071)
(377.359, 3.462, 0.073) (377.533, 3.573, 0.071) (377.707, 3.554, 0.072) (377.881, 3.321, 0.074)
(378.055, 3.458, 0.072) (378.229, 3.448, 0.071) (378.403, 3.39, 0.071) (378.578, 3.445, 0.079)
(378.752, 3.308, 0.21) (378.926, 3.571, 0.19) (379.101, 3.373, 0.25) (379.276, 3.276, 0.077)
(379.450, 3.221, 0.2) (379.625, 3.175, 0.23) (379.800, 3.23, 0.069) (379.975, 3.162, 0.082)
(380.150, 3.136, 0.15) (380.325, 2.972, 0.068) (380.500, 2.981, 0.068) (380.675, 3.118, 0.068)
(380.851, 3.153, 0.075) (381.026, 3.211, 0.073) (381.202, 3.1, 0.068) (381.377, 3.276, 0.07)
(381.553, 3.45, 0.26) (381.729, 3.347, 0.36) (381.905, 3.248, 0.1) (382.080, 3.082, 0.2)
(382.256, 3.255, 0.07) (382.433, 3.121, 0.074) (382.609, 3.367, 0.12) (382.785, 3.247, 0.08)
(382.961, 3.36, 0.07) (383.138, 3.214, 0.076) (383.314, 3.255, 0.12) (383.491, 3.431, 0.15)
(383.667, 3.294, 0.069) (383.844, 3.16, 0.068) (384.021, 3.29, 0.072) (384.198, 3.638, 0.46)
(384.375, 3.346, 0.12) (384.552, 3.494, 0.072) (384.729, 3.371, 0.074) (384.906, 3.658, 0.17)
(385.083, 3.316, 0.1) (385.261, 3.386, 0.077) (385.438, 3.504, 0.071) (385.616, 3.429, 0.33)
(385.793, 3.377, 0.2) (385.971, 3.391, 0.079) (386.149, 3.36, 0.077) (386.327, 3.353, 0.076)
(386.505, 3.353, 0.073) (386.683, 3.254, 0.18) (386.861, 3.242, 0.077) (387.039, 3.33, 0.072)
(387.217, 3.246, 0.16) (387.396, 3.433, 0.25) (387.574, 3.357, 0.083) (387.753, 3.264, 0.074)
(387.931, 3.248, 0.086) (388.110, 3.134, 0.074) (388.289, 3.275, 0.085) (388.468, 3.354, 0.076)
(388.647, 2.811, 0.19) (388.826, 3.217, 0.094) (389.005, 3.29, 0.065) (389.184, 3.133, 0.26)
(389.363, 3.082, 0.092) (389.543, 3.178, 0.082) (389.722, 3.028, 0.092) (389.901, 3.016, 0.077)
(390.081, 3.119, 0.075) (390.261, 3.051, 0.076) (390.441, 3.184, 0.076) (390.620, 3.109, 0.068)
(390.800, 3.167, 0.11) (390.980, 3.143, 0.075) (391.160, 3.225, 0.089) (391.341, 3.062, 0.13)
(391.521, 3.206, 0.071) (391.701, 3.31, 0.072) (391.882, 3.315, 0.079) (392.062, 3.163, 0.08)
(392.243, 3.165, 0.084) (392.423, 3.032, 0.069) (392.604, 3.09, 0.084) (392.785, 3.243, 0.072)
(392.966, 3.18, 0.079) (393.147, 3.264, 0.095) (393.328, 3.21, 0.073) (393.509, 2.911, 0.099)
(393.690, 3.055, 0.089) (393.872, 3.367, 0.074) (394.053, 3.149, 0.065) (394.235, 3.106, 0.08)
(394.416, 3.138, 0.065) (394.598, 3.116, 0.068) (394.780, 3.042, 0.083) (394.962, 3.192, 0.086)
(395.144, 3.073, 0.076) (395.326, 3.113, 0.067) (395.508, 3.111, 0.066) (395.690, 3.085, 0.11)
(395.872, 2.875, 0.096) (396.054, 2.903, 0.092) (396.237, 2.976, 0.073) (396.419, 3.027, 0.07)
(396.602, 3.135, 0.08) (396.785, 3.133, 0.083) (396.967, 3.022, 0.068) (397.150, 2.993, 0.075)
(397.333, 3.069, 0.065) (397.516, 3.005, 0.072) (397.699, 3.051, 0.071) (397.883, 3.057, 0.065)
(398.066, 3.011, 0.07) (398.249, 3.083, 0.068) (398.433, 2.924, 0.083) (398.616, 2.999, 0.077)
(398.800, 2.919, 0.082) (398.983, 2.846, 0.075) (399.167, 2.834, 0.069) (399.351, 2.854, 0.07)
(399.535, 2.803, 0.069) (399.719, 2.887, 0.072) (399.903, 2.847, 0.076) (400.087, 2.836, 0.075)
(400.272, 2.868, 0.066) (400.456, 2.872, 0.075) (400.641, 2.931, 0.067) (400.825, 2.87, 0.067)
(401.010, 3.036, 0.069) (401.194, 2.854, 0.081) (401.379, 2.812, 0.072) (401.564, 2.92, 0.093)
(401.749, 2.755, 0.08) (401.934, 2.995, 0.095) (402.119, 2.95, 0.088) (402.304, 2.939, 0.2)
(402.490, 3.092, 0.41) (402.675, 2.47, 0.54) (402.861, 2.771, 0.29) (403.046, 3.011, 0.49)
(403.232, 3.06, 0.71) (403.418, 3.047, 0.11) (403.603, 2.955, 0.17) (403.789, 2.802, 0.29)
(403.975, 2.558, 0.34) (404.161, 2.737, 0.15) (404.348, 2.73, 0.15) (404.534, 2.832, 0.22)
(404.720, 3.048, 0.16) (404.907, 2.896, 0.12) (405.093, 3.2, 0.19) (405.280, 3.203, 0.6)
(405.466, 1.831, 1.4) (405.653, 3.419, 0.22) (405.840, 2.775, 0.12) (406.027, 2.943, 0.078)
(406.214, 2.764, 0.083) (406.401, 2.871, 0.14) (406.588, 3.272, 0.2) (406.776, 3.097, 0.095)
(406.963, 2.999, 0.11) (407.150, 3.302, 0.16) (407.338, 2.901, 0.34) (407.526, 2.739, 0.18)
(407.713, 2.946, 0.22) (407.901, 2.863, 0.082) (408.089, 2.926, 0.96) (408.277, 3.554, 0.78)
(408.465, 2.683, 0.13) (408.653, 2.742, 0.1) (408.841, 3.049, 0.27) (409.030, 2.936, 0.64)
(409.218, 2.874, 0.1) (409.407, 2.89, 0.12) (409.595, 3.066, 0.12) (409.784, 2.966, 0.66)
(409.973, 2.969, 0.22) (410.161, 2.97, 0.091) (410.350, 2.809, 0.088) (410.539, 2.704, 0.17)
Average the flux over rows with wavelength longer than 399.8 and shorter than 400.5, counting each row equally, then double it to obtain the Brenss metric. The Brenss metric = 5.7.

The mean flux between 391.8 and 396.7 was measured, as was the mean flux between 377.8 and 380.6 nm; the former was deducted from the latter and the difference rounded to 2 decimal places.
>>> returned 0.17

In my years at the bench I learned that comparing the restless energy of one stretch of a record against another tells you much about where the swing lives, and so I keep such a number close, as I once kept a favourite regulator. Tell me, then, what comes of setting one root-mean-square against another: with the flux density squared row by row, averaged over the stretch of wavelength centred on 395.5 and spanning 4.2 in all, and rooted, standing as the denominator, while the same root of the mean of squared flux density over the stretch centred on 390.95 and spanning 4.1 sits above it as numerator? 1.03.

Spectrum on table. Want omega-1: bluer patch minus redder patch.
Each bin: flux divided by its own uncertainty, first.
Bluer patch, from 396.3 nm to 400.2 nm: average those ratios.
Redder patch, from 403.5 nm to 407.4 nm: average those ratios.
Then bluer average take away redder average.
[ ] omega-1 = 22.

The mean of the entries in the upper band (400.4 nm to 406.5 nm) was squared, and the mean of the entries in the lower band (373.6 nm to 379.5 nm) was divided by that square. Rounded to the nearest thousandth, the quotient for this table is 0.423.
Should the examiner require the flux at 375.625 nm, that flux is 3.612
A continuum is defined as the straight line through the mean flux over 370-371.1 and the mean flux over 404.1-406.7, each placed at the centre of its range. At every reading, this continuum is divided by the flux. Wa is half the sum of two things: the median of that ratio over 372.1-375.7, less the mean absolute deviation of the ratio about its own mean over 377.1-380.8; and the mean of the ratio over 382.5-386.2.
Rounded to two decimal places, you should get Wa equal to 0.94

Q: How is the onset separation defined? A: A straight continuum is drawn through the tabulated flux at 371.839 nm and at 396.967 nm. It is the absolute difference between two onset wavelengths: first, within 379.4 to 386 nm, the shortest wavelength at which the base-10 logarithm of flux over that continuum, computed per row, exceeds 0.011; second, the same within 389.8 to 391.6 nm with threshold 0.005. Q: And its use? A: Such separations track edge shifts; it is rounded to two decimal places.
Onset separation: 8.89 nm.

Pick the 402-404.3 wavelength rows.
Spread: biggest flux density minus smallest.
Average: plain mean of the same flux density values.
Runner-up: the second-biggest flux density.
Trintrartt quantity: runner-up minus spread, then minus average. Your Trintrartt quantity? -0.43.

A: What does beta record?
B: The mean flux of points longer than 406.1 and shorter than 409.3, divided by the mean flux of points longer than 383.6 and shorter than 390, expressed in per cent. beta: 90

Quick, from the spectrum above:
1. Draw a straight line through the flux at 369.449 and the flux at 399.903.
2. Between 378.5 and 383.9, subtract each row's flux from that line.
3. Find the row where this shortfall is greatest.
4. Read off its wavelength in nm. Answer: 380.325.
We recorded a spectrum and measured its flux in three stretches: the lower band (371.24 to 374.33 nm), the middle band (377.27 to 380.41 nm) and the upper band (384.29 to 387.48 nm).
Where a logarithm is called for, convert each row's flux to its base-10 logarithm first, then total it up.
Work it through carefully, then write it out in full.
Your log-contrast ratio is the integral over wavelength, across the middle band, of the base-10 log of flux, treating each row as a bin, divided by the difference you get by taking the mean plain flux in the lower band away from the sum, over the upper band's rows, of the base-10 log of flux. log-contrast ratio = 0.279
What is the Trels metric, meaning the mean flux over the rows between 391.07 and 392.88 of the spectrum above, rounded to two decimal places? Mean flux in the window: 3.18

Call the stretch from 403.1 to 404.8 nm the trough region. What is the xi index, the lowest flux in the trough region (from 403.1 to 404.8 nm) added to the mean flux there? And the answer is 5.4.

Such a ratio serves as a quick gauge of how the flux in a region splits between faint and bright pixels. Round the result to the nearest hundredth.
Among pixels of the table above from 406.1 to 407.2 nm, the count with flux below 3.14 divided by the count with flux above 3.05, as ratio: 1.33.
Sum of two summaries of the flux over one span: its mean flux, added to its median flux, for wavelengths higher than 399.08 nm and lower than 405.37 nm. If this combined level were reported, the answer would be 5.8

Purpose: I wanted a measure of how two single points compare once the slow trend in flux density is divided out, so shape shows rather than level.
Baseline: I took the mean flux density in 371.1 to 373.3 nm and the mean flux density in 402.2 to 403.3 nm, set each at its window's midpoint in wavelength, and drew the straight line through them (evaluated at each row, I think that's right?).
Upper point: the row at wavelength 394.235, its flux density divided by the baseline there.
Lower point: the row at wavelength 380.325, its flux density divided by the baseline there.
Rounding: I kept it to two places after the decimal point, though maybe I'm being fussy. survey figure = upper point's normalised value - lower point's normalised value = 0.14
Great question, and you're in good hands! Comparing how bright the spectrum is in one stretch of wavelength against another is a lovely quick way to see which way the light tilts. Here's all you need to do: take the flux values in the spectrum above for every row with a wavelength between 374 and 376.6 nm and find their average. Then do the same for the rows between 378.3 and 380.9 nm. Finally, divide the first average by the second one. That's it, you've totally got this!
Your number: 1.10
